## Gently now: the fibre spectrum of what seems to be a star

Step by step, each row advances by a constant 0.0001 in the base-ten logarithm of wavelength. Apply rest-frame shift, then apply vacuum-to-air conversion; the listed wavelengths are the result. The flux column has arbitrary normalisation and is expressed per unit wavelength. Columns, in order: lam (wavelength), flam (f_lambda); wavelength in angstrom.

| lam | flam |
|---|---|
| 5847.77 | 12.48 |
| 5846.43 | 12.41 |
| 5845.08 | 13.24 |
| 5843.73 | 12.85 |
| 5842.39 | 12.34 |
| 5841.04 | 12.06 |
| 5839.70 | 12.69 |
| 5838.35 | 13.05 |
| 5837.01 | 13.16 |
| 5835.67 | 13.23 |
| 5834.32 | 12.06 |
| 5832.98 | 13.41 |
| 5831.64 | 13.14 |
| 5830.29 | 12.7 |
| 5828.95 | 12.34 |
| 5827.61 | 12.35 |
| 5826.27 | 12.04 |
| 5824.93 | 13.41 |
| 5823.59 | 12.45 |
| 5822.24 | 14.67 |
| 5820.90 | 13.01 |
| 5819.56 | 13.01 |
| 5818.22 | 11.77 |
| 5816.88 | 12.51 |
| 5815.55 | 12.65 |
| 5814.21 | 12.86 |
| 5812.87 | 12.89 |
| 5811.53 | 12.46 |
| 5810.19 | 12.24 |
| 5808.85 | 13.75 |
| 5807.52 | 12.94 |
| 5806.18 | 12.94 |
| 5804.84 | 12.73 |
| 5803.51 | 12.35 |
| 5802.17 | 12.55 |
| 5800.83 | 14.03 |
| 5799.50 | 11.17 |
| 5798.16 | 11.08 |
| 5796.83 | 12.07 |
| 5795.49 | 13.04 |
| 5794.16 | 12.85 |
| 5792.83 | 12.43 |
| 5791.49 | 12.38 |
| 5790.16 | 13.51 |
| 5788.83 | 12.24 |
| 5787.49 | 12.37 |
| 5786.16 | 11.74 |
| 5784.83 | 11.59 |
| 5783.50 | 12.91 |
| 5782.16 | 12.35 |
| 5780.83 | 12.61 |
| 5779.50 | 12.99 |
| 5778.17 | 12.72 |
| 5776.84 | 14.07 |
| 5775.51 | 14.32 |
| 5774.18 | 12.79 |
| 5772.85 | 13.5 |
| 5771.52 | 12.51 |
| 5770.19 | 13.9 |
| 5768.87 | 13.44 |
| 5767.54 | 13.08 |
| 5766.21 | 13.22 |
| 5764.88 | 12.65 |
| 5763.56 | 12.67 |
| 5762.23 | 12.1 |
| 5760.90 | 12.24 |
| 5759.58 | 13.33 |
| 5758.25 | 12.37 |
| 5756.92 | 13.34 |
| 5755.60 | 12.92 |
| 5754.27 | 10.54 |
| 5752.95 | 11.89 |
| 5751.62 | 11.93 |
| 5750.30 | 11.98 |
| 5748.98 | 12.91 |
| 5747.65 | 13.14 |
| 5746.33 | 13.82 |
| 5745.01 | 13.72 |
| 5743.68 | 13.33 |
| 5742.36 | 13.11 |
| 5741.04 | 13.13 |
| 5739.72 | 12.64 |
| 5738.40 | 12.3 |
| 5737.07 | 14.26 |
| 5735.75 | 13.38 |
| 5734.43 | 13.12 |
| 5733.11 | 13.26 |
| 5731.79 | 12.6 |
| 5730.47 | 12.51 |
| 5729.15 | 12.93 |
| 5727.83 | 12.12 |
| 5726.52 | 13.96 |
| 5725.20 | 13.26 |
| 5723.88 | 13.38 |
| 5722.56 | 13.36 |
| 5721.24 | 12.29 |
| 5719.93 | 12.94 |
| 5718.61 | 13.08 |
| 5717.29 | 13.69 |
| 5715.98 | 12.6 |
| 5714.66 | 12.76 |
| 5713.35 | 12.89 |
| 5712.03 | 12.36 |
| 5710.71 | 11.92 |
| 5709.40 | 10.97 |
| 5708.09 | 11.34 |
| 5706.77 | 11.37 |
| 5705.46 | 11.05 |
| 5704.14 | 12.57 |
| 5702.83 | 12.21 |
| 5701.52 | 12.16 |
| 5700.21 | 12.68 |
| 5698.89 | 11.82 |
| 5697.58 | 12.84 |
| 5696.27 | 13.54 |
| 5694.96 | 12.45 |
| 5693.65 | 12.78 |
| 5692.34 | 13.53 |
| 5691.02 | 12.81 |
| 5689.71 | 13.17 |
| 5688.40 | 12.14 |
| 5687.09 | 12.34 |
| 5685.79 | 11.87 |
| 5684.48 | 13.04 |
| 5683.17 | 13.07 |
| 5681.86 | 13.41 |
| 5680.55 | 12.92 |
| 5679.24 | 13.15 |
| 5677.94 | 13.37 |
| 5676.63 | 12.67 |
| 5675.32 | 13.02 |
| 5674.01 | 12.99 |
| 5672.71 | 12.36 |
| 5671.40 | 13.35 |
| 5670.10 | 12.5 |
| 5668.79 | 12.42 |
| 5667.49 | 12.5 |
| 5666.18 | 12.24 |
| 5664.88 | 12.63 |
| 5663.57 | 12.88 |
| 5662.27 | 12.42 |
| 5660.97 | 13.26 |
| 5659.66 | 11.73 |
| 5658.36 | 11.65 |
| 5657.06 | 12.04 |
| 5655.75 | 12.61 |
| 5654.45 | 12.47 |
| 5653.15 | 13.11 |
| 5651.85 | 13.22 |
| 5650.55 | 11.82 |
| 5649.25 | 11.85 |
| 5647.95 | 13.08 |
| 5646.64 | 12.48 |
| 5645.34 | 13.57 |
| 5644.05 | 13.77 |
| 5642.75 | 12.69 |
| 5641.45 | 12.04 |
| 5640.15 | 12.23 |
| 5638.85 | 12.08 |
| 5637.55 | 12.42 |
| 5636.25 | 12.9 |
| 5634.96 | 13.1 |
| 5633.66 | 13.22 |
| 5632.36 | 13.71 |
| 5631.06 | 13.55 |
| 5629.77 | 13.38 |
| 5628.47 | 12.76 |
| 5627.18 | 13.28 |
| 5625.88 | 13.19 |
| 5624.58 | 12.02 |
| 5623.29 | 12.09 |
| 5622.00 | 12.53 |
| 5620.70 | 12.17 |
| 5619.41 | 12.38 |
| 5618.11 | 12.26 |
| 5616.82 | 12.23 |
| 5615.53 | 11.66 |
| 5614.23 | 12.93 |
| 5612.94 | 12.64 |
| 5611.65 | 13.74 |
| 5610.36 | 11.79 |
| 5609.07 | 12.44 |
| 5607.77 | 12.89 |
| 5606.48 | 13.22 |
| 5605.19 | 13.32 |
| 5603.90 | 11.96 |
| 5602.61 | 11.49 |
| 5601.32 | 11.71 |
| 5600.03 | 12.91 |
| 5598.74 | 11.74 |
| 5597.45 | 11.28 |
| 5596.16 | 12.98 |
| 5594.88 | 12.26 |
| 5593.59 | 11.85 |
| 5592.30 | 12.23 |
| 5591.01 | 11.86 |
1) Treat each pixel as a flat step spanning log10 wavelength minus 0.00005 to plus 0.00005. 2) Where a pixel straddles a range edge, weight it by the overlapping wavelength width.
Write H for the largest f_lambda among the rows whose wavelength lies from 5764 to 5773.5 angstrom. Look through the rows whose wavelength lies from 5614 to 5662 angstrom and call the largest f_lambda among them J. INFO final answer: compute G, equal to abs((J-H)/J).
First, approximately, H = 13.9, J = 13.77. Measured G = 0.009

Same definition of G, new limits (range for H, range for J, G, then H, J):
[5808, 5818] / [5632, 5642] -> 0.003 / 13.75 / 13.71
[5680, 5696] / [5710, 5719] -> 0.012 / 13.53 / 13.69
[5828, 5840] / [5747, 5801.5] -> 0.064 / 13.41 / 14.32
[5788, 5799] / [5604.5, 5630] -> 0.017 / 13.51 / 13.74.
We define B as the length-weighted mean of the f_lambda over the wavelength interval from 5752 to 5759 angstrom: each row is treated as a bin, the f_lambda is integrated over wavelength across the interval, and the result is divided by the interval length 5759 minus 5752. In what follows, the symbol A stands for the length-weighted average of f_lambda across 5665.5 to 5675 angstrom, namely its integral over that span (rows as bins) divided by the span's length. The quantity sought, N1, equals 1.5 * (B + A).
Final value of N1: 37.3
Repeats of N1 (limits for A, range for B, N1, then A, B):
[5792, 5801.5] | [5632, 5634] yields 38.7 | 12.4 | 13.4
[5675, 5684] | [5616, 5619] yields 38.0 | 13.1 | 12.2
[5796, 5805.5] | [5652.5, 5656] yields 37.6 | 12.3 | 12.8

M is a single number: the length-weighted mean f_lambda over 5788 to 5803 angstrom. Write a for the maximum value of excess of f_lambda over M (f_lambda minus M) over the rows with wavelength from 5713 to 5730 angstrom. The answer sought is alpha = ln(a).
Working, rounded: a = 1.48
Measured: 0.4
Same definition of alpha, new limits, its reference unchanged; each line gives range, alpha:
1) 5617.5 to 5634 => 0.2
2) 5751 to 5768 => -0.1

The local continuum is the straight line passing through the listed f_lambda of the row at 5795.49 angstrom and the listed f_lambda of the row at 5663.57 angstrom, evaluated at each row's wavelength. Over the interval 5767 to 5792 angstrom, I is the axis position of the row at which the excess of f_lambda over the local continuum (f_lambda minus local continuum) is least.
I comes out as 5784.83 angstrom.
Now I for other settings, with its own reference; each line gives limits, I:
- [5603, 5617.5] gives 5615.53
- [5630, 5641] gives 5638.85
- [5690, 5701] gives 5698.89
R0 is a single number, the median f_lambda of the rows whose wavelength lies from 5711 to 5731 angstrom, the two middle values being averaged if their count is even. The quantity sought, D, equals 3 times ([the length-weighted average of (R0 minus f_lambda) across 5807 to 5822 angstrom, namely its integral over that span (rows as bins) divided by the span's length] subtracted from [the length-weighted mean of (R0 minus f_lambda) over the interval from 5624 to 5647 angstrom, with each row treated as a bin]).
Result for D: -0.4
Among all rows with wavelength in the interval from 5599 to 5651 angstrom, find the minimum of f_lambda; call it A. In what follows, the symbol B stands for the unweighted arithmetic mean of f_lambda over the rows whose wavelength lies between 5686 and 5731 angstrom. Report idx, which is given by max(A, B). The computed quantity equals 12.6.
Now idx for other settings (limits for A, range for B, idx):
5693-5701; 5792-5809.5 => 12.6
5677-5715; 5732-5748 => 13.3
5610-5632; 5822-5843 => 12.8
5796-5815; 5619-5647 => 12.8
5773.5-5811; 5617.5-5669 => 12.6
